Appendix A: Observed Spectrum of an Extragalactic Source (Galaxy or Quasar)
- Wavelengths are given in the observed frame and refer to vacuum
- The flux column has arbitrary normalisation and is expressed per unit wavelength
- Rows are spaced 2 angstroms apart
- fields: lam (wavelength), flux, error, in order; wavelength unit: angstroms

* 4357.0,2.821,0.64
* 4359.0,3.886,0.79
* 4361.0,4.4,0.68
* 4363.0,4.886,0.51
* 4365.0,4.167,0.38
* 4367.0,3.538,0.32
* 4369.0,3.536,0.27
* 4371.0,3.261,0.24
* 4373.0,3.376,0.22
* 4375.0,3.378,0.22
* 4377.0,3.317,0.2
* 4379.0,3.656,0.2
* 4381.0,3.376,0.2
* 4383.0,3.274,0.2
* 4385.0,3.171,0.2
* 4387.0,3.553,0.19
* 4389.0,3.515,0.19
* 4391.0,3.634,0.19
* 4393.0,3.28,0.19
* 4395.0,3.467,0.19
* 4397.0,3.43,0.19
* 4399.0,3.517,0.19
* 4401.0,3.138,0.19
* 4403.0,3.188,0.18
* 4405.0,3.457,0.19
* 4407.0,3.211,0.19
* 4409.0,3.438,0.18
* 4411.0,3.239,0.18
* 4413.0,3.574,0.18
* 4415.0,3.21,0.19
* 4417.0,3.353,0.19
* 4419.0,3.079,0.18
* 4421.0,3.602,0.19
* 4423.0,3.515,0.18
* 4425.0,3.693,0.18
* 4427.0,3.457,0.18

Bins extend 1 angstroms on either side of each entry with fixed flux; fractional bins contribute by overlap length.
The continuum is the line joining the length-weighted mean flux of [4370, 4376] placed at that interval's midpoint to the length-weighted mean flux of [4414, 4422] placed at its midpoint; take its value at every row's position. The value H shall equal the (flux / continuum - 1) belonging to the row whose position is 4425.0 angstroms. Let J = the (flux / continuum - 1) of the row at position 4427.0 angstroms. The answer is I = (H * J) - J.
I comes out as -0.040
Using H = 0.12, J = 0.046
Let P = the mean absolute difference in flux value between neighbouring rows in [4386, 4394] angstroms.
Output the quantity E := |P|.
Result 0.170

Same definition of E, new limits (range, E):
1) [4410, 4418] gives 0.281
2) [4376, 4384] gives 0.240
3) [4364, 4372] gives 0.302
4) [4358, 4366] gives 0.573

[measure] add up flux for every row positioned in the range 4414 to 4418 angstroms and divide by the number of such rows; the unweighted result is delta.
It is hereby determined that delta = 3.28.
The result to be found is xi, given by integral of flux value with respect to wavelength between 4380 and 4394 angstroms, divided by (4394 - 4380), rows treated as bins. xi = 3.40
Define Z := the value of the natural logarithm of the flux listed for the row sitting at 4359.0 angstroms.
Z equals 1.36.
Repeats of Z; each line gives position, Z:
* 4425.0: 1.31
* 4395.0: 1.24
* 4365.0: 1.43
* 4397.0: 1.23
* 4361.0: 1.48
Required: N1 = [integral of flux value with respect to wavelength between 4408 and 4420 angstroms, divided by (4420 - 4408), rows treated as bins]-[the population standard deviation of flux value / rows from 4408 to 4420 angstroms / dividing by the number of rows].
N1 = 3.15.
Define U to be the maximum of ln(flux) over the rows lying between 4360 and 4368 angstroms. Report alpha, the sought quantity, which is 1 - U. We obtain -0.586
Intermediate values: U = 1.59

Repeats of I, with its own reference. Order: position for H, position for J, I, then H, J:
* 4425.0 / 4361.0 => -0.278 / 0.12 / 0.315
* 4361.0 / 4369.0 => -0.040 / 0.32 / 0.058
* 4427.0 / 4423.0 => -0.060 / 0.05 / 0.063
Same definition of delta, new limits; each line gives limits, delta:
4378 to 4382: 3.52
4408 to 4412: 3.34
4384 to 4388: 3.36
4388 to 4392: 3.57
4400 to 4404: 3.16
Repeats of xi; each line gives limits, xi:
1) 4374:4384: 3.40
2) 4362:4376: 3.73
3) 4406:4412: 3.30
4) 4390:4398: 3.45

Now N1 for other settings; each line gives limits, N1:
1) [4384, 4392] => 3.29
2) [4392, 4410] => 3.21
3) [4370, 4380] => 3.26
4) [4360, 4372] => 3.40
